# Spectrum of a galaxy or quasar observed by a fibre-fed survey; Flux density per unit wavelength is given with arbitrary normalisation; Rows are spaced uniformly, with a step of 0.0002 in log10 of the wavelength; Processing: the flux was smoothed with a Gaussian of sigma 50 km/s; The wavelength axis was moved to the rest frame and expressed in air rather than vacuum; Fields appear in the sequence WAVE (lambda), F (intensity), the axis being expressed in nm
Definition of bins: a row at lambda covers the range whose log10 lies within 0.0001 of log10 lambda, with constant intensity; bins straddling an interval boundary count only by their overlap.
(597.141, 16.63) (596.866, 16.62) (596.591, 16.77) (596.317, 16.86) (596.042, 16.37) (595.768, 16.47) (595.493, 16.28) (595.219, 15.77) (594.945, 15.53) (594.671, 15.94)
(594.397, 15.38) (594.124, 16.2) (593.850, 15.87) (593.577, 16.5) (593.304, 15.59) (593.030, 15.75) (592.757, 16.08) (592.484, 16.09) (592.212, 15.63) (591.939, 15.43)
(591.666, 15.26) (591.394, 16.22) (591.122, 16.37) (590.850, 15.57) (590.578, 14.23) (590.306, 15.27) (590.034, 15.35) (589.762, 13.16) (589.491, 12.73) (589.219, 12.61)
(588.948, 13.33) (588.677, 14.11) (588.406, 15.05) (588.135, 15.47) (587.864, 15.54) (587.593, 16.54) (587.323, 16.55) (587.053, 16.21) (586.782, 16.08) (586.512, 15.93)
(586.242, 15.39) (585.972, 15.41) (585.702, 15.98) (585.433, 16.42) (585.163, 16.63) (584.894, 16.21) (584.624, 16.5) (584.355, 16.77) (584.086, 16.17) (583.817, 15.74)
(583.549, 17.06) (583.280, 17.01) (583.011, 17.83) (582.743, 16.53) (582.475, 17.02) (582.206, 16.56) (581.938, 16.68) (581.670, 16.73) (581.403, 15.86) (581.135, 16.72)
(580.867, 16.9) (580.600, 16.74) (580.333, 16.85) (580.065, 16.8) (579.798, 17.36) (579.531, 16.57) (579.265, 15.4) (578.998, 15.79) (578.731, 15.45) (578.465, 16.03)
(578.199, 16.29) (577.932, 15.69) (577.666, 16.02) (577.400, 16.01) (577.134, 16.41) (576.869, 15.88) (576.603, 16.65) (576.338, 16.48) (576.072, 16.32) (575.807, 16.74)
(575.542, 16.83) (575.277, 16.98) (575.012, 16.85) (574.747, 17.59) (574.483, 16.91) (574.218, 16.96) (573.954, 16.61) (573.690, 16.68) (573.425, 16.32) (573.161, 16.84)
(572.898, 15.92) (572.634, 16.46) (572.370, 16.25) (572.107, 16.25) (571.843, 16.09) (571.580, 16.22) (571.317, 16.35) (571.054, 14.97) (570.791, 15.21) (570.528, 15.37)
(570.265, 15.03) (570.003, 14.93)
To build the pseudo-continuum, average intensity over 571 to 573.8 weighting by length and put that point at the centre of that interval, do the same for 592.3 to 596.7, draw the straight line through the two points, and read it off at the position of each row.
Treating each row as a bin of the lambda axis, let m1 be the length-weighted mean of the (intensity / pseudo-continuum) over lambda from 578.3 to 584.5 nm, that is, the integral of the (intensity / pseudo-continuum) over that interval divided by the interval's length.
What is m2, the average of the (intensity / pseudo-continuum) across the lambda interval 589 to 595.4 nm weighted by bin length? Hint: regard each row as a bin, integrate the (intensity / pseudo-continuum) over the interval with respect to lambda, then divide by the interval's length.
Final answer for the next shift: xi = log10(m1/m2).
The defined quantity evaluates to 0.032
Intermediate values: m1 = 1.02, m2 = 0.95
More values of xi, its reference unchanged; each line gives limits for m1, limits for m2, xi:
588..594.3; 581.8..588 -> -0.033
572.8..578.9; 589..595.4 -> 0.028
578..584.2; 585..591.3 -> 0.034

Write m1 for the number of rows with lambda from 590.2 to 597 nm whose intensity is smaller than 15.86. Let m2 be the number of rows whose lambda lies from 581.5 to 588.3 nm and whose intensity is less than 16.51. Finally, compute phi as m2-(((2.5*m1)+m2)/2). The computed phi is -7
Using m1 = 11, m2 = 13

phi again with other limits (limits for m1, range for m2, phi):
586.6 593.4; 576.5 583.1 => -16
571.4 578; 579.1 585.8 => 3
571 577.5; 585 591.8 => 10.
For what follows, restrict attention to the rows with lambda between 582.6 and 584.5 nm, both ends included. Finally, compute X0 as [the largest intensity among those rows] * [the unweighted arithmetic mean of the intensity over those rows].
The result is 298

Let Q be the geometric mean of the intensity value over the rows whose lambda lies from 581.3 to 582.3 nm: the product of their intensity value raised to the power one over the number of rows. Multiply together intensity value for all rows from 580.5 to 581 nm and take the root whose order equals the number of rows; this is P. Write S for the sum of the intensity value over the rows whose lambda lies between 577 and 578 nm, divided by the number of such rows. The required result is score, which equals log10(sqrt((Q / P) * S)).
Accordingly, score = 0.598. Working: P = 16.8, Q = 16.5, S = 16.0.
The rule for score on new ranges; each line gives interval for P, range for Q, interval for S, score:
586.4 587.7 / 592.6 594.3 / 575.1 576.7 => 0.607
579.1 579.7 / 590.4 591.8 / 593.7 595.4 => 0.593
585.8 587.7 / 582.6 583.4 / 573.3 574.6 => 0.626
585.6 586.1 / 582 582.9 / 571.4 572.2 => 0.618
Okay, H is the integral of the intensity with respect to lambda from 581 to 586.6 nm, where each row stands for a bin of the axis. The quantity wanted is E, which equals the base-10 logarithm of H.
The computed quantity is 1.96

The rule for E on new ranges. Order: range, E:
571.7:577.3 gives 1.97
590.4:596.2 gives 1.96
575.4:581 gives 1.96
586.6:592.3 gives 1.93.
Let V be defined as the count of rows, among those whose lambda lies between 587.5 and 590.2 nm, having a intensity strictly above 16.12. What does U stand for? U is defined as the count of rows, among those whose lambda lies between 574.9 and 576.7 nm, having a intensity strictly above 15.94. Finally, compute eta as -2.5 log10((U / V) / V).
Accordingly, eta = -2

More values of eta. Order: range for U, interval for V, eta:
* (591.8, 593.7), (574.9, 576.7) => 3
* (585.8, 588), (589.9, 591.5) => 0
